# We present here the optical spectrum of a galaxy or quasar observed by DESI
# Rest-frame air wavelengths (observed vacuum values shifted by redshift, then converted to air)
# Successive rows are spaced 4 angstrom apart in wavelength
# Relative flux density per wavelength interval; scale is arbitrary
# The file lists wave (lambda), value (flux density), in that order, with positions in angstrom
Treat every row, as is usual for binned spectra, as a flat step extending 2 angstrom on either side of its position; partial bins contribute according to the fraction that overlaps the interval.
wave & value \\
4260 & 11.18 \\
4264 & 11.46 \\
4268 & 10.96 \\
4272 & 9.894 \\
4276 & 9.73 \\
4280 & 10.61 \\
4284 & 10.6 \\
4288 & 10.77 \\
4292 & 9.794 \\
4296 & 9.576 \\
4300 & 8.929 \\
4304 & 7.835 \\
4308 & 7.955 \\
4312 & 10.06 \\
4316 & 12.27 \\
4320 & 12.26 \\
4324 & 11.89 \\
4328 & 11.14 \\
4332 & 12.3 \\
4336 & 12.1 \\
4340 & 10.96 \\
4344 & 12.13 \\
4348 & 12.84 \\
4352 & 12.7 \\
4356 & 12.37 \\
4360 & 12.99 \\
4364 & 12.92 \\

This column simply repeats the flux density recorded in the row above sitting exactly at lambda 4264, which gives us 11.46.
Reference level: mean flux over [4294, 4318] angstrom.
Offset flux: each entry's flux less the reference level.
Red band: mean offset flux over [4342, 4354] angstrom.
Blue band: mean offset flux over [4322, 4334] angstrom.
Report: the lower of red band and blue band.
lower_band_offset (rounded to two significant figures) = 2.3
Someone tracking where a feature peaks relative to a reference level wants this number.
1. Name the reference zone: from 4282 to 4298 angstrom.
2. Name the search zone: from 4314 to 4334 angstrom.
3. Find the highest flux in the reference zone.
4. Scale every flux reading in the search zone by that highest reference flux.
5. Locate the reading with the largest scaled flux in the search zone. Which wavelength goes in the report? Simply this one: 4332 angstrom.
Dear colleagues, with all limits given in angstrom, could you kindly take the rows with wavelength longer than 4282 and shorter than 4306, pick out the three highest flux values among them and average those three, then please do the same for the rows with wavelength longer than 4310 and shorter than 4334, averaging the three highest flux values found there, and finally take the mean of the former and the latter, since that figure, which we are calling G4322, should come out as 11.3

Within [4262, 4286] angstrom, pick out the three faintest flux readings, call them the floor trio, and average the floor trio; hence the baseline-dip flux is 10.1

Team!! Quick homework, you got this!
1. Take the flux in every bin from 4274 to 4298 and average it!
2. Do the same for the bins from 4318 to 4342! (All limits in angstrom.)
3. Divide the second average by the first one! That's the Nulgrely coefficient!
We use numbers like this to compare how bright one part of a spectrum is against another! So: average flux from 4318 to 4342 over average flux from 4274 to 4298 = 1.16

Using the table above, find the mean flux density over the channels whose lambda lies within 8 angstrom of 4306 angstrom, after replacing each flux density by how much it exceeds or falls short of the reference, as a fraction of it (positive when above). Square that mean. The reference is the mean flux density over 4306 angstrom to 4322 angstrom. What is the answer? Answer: 0.033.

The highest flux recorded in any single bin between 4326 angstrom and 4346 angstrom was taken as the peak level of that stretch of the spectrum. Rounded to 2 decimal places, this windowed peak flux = 12.30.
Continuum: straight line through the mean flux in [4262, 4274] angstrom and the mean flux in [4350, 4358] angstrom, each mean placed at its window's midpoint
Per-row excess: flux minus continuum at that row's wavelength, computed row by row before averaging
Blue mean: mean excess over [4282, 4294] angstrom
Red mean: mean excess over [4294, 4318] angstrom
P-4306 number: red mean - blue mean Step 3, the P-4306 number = -1.3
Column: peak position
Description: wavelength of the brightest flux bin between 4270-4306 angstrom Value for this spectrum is 4288 angstrom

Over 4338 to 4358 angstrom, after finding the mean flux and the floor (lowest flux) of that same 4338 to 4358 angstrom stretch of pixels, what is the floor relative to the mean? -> 0.898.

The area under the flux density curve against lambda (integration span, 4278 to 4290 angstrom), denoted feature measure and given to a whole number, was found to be 128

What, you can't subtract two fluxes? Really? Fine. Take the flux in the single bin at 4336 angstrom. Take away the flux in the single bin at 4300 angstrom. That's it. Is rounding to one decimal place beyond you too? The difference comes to 3.2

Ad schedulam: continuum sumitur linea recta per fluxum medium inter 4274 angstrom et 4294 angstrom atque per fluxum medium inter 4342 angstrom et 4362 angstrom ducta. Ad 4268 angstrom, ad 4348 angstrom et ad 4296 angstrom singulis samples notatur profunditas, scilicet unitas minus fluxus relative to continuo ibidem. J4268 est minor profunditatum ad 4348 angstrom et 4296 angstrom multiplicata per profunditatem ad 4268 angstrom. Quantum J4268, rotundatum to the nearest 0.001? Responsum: 0.004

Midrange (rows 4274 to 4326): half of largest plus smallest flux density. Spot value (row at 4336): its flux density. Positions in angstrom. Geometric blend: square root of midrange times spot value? 11.0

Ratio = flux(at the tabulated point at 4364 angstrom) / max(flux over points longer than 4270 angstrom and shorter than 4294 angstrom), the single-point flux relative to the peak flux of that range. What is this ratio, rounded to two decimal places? 1.20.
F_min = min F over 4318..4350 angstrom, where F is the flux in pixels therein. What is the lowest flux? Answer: 10.96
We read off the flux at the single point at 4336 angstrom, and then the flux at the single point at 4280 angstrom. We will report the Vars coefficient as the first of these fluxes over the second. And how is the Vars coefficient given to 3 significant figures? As 1.14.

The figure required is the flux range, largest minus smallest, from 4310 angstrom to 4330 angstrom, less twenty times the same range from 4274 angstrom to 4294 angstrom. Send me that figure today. -19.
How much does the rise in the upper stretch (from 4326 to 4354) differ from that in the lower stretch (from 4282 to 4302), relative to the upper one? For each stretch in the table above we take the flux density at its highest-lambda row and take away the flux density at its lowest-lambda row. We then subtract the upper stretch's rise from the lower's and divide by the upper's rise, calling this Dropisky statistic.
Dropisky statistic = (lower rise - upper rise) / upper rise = -2.1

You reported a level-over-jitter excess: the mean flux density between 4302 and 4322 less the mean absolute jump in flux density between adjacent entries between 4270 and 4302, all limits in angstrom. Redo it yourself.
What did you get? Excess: 9.6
